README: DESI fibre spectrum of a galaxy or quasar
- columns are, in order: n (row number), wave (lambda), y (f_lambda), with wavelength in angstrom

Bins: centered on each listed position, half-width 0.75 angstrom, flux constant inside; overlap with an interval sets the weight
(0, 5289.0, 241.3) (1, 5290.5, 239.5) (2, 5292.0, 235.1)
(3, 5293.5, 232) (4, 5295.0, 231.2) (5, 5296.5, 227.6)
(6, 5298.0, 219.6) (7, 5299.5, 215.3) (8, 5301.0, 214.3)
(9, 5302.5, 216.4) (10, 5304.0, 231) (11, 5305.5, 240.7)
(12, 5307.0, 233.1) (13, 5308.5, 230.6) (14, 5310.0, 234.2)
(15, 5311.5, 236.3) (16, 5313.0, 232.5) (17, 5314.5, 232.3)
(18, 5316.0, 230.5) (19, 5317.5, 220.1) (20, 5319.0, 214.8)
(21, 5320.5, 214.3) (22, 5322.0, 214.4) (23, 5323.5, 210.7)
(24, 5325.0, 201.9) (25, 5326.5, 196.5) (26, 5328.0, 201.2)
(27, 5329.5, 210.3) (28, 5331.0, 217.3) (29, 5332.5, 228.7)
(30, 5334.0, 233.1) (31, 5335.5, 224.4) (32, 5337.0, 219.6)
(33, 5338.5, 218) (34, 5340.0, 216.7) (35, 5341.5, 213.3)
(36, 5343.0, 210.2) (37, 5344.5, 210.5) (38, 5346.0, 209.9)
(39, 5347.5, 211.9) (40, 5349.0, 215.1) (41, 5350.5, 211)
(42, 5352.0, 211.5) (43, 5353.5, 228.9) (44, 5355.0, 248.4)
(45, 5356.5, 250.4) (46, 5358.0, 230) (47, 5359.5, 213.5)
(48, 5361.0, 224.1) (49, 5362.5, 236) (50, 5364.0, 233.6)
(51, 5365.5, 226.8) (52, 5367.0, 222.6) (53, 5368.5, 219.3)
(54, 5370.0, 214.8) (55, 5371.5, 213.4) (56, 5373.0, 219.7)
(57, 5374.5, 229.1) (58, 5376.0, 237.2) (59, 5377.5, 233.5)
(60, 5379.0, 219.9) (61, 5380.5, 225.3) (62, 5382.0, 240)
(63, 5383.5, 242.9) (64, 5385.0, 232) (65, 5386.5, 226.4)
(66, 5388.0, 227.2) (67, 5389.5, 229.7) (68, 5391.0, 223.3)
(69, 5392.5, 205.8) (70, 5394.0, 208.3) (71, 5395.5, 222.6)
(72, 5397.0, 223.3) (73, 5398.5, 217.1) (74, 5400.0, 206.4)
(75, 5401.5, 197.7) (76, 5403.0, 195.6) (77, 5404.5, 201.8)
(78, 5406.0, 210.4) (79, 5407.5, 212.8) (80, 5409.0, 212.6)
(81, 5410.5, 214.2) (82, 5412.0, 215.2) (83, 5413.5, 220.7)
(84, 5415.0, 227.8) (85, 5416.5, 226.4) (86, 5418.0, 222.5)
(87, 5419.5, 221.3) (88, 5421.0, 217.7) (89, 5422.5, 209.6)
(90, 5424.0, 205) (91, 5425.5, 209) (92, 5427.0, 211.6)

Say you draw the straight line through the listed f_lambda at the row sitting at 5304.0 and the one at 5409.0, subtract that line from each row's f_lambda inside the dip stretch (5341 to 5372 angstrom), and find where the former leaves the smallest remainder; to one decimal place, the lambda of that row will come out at 5343.0 angstrom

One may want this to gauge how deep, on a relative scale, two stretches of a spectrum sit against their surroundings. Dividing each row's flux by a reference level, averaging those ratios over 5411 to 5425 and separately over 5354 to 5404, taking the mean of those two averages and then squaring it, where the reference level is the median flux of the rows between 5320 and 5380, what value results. 1.03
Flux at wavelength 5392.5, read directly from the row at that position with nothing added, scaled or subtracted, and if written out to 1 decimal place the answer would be 205.8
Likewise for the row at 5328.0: 201.2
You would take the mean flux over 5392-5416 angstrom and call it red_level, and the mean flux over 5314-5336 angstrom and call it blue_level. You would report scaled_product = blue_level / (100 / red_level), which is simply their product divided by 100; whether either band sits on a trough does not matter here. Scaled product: 459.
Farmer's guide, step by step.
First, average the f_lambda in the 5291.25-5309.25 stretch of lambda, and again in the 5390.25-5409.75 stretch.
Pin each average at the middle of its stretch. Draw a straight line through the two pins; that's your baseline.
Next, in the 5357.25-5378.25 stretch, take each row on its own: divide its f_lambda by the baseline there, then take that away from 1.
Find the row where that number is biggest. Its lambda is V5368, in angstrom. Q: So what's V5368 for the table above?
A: 5359.5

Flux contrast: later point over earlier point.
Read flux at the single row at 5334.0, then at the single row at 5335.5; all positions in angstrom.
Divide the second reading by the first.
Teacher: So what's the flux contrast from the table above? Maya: 0.96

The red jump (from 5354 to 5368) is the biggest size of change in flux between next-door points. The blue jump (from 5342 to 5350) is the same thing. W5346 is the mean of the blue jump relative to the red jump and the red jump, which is 10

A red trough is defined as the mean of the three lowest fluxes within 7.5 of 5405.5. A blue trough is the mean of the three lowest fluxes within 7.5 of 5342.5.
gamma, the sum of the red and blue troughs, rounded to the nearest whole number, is 409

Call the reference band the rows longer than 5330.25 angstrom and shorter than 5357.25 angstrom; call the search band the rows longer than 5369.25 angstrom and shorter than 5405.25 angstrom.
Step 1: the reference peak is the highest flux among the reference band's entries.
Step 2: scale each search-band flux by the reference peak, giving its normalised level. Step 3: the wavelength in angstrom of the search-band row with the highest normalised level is 5383.5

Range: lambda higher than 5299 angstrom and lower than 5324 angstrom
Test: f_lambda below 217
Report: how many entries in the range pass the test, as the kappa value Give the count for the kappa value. 7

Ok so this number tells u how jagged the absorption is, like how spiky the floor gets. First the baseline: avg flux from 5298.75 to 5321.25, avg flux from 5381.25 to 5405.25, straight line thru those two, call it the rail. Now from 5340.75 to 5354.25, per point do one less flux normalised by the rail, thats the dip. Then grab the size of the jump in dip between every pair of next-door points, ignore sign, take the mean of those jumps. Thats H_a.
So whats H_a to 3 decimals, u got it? 0.018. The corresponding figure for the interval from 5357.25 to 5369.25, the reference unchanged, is 0.036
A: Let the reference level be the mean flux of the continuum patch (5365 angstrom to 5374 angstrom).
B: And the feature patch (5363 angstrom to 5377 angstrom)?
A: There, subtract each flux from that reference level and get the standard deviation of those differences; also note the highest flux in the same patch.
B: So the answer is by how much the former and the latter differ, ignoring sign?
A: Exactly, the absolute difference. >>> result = 229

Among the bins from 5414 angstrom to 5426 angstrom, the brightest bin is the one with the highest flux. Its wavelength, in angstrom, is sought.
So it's 5415.0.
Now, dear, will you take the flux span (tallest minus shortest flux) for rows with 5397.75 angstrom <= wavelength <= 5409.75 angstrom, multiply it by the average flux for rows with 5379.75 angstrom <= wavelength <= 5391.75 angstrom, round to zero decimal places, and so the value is 4963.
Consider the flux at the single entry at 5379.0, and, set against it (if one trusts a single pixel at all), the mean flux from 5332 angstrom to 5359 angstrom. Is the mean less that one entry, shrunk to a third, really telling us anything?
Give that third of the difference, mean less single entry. 1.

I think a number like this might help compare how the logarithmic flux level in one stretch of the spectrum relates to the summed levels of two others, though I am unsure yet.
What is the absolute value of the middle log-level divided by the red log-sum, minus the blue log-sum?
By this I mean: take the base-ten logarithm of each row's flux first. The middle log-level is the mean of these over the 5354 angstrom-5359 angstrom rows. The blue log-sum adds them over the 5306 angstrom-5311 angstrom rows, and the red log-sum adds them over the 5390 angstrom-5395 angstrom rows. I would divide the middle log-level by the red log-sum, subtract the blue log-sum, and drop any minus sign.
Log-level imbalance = 6.76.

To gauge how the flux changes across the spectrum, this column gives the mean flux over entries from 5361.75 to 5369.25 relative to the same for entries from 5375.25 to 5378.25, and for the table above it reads 0.97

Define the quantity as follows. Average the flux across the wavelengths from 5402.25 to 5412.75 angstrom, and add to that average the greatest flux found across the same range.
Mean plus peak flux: 424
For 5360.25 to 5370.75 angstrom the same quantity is 461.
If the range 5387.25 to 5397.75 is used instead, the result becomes 450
